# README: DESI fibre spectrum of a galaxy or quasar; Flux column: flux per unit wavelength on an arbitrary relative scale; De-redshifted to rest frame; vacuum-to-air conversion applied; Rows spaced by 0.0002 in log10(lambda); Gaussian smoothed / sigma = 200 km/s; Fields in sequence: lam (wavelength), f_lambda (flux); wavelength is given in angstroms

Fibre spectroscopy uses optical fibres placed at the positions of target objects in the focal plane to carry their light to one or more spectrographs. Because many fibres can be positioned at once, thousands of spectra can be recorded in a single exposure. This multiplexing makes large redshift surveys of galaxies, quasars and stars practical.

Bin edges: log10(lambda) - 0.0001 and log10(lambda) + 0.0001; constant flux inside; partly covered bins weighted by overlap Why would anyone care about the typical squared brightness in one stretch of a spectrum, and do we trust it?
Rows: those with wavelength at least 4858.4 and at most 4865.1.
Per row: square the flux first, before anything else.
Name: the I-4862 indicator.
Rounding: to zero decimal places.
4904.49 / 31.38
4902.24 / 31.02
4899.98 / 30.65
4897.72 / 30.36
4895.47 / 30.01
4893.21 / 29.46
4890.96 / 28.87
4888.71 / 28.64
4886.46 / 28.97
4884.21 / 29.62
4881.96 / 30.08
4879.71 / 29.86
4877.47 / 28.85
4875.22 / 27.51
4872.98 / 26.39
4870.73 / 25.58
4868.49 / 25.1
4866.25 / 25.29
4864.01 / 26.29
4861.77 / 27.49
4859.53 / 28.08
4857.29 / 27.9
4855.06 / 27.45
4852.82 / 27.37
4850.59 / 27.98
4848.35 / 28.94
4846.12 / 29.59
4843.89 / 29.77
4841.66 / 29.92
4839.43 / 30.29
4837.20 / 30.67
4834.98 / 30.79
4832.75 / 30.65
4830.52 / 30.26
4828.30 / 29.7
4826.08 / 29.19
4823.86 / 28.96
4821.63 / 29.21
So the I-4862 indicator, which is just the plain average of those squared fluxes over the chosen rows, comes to 745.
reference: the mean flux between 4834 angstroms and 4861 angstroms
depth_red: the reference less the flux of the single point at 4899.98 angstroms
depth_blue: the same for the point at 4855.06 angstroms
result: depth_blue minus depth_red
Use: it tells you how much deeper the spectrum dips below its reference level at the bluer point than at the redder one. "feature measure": 3.2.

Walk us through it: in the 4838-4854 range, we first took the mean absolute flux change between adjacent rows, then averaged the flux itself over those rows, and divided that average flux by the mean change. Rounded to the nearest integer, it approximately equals 60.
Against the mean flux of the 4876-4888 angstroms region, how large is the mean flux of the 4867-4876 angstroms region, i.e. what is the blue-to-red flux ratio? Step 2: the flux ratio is 0.89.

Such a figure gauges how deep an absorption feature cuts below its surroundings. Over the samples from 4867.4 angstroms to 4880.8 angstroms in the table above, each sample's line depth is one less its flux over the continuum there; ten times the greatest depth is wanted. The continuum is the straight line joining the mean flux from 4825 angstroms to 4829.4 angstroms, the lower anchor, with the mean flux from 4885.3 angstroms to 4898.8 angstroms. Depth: 1.5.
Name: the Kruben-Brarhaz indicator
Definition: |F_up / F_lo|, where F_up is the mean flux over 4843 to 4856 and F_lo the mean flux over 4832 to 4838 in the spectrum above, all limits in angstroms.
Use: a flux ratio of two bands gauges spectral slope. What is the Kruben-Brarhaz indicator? 0.93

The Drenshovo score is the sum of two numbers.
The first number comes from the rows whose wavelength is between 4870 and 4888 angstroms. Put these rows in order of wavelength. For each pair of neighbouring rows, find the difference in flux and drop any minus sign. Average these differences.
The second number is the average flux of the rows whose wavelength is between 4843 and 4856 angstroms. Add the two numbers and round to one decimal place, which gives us 29.3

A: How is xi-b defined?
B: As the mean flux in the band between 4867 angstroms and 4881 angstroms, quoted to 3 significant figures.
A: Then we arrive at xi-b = 27.2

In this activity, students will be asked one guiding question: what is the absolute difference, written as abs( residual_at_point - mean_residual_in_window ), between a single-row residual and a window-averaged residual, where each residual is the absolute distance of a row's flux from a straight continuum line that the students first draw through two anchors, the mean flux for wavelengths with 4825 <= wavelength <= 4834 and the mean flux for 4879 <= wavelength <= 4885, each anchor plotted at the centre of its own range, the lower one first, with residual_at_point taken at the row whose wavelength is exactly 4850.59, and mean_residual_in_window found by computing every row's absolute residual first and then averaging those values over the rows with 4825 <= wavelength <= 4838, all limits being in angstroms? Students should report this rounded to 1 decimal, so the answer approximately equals 1.3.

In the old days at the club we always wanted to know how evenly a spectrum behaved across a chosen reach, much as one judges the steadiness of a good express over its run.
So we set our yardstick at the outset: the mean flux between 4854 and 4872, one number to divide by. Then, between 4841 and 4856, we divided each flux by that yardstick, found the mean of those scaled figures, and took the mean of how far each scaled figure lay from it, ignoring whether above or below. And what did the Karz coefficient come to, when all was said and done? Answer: 0.036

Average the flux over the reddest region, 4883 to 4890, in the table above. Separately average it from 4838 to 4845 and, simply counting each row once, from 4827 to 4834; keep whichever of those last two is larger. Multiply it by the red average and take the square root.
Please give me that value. 29.6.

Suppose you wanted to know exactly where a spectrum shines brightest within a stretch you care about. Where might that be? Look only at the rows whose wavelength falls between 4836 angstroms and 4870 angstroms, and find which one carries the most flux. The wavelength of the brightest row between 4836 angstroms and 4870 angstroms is 4837.20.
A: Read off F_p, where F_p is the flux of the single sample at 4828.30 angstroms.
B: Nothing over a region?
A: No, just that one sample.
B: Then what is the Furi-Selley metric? 29.7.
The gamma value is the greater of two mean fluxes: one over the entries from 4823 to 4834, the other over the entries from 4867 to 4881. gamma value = 29.8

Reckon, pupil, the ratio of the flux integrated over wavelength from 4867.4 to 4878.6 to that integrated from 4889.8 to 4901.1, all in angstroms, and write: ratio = 0.89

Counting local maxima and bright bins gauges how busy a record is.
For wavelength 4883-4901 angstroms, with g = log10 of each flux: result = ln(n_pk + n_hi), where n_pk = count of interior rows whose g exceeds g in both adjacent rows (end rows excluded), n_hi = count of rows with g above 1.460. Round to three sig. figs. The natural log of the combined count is 1.95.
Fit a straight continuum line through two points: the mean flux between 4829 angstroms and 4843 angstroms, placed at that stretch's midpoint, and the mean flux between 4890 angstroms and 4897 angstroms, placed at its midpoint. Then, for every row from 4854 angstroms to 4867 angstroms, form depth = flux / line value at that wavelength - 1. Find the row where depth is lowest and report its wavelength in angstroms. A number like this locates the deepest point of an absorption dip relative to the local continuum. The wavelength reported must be 4866.25 angstroms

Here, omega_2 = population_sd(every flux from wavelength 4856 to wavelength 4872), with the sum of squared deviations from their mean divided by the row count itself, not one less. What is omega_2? 1.2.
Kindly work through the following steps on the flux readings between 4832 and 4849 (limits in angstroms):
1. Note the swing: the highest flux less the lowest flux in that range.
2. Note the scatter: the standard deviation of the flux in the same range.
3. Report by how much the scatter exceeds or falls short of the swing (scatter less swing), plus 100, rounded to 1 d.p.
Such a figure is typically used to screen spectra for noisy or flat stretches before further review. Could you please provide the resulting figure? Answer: 98.8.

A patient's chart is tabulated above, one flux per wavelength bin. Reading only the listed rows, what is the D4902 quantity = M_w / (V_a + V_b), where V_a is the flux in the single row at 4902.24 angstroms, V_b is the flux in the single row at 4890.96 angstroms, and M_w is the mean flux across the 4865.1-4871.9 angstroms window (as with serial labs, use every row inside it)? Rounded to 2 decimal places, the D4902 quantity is 0.42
